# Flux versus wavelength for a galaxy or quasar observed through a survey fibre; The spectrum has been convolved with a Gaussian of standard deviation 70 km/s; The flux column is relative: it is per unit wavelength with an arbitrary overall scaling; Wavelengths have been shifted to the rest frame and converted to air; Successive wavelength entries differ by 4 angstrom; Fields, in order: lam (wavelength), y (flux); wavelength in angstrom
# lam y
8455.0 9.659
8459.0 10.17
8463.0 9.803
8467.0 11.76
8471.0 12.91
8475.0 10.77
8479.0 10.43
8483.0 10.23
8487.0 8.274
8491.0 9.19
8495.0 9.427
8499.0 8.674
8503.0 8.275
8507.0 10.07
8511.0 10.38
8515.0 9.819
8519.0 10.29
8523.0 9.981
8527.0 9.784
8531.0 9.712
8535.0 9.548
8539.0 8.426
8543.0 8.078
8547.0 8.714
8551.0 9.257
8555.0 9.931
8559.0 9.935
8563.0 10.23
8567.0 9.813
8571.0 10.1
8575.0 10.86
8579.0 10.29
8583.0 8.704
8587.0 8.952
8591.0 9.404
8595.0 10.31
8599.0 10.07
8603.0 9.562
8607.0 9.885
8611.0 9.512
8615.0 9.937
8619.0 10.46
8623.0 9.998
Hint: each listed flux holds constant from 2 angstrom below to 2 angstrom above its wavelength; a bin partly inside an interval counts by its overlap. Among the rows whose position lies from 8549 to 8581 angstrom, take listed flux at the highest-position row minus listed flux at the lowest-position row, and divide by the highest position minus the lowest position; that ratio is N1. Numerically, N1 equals 0.04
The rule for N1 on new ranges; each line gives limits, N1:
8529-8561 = 0.01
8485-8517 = 0.06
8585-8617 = 0.04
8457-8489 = -0.07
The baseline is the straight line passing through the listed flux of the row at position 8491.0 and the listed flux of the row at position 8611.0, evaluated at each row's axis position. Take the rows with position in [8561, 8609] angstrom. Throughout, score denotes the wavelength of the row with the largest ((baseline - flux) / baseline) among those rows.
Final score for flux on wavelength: 8583.0 angstrom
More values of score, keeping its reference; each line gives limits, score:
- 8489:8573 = 8543.0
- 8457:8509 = 8503.0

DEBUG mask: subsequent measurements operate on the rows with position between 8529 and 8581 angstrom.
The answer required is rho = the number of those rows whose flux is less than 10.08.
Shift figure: 9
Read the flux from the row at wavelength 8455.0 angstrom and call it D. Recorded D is 9.659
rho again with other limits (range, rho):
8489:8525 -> 7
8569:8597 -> 3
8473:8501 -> 4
